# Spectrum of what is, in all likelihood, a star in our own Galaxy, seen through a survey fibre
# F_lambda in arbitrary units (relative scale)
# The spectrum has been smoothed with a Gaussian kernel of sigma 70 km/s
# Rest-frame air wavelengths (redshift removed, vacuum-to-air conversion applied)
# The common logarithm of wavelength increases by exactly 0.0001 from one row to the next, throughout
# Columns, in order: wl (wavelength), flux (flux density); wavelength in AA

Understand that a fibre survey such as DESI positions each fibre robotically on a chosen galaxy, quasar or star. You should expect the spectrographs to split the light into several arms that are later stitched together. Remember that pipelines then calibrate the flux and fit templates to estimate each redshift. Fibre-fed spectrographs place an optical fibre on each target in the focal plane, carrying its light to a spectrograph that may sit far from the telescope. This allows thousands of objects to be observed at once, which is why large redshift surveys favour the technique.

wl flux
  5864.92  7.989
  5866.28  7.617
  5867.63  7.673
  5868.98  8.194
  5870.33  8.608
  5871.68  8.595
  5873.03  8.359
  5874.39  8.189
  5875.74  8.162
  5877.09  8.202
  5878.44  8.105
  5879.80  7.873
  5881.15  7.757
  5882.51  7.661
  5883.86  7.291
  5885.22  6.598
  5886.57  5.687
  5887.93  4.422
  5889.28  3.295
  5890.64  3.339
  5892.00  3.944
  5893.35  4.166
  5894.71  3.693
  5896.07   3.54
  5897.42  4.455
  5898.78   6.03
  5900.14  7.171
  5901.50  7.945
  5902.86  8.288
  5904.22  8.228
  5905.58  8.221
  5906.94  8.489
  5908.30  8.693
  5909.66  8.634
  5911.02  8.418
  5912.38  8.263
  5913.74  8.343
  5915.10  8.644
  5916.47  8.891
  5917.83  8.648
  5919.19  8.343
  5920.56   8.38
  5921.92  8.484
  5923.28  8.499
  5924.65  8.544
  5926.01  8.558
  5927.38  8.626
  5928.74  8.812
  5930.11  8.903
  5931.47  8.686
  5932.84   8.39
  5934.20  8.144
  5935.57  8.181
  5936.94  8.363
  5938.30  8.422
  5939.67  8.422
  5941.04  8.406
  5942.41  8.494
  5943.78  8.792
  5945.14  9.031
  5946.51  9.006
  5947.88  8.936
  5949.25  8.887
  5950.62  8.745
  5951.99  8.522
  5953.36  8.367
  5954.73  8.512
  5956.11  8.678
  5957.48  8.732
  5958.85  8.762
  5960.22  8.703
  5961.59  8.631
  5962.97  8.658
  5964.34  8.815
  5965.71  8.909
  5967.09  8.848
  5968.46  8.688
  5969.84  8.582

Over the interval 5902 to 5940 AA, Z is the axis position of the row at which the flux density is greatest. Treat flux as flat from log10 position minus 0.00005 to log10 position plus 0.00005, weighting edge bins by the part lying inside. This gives 5930.11 AA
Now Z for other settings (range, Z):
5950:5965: 5964.34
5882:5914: 5908.30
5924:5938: 5930.11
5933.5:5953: 5945.14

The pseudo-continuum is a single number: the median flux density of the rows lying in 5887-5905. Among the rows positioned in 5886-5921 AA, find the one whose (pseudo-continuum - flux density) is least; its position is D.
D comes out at 5916.47 AA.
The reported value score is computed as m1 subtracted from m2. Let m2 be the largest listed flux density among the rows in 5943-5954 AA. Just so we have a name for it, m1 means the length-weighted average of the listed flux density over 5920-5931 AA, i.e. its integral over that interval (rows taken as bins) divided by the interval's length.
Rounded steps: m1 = 8.61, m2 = 9.031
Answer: 0.4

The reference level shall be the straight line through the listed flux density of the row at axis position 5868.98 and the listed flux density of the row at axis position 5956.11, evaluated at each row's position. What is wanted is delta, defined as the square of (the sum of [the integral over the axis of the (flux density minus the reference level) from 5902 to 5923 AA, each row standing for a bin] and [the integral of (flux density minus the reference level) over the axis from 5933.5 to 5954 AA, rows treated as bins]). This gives 0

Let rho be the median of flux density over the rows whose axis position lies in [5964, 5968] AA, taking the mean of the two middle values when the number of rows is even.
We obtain 8.8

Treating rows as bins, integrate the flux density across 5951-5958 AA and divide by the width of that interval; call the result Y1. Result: 8.56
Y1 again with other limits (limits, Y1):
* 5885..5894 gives 4.39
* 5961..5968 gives 8.77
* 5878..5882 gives 7.87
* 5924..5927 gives 8.56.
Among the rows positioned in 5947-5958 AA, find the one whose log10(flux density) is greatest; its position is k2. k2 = 5947.88 AA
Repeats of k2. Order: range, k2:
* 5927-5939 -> 5930.11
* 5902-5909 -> 5908.30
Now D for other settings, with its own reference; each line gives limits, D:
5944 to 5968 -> 5945.14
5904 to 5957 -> 5945.14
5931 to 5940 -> 5931.47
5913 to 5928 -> 5916.47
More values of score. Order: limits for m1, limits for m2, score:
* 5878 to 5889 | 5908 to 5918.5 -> 2.1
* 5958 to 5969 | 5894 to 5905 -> -0.5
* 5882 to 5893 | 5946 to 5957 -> 3.8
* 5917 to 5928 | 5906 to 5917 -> 0.4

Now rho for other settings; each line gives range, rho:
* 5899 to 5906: 8.2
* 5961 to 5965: 8.7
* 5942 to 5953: 8.8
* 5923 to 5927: 8.5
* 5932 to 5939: 8.4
